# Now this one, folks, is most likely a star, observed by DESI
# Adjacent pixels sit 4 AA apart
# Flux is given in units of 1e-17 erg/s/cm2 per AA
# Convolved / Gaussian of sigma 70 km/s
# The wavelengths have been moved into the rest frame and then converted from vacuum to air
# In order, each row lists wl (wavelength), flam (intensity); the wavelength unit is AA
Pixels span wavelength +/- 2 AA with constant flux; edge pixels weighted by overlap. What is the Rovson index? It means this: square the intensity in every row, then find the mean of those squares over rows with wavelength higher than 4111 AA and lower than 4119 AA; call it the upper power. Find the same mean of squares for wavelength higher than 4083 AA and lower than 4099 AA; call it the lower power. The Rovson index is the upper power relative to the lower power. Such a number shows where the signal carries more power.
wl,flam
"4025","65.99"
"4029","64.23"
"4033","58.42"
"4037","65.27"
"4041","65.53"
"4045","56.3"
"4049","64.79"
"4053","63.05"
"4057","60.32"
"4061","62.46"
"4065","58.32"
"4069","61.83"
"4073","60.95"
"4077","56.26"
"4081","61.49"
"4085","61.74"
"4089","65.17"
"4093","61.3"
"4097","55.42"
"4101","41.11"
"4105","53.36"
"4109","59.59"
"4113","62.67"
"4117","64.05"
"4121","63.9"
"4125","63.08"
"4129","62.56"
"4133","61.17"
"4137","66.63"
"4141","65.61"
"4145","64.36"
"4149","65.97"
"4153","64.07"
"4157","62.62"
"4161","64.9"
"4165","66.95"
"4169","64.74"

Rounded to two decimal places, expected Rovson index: 1.08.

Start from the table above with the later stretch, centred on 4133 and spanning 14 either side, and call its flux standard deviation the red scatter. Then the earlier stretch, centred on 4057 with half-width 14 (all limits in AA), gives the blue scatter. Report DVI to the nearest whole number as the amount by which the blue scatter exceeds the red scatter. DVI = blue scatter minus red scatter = 1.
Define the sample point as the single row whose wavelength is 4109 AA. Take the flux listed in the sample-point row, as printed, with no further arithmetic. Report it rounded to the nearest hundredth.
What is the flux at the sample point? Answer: 59.59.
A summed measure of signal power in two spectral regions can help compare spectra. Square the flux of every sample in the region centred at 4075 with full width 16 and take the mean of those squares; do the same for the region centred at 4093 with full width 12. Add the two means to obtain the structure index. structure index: 7313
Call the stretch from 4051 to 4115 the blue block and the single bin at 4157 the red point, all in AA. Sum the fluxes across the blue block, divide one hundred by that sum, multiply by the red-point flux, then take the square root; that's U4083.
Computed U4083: 2.57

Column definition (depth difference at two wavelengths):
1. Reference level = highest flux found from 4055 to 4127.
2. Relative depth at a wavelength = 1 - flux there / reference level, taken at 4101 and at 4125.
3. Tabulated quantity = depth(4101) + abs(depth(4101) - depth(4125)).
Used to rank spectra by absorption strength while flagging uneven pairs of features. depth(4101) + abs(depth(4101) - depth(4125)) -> 0.71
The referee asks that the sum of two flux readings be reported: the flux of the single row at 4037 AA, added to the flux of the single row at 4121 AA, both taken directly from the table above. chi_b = 129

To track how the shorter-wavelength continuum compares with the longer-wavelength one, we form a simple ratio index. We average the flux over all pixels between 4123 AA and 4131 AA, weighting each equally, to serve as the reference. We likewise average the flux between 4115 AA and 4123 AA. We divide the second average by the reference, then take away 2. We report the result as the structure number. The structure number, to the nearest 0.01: -0.98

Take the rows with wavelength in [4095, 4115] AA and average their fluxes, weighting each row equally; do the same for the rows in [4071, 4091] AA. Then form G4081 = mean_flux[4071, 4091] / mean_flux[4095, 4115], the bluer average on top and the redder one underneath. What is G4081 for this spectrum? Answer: 1.12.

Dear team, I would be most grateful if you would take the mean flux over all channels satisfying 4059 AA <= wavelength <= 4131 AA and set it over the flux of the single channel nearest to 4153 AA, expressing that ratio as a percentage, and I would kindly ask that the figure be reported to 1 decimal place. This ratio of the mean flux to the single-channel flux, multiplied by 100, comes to 93.2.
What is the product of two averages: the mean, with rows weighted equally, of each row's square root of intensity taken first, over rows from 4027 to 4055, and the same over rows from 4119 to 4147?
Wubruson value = 63.2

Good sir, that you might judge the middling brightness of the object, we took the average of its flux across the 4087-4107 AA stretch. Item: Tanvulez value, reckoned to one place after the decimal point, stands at 55.3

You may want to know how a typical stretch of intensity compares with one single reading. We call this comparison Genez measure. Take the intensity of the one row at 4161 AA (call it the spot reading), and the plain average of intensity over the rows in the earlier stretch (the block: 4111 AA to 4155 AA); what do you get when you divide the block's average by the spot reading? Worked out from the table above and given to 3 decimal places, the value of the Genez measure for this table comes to 0.986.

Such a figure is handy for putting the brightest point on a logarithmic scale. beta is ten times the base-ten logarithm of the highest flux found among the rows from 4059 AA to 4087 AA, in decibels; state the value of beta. 18.0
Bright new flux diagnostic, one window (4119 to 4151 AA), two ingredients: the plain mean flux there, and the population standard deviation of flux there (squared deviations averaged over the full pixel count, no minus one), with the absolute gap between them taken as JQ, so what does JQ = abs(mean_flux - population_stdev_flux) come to 62.4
